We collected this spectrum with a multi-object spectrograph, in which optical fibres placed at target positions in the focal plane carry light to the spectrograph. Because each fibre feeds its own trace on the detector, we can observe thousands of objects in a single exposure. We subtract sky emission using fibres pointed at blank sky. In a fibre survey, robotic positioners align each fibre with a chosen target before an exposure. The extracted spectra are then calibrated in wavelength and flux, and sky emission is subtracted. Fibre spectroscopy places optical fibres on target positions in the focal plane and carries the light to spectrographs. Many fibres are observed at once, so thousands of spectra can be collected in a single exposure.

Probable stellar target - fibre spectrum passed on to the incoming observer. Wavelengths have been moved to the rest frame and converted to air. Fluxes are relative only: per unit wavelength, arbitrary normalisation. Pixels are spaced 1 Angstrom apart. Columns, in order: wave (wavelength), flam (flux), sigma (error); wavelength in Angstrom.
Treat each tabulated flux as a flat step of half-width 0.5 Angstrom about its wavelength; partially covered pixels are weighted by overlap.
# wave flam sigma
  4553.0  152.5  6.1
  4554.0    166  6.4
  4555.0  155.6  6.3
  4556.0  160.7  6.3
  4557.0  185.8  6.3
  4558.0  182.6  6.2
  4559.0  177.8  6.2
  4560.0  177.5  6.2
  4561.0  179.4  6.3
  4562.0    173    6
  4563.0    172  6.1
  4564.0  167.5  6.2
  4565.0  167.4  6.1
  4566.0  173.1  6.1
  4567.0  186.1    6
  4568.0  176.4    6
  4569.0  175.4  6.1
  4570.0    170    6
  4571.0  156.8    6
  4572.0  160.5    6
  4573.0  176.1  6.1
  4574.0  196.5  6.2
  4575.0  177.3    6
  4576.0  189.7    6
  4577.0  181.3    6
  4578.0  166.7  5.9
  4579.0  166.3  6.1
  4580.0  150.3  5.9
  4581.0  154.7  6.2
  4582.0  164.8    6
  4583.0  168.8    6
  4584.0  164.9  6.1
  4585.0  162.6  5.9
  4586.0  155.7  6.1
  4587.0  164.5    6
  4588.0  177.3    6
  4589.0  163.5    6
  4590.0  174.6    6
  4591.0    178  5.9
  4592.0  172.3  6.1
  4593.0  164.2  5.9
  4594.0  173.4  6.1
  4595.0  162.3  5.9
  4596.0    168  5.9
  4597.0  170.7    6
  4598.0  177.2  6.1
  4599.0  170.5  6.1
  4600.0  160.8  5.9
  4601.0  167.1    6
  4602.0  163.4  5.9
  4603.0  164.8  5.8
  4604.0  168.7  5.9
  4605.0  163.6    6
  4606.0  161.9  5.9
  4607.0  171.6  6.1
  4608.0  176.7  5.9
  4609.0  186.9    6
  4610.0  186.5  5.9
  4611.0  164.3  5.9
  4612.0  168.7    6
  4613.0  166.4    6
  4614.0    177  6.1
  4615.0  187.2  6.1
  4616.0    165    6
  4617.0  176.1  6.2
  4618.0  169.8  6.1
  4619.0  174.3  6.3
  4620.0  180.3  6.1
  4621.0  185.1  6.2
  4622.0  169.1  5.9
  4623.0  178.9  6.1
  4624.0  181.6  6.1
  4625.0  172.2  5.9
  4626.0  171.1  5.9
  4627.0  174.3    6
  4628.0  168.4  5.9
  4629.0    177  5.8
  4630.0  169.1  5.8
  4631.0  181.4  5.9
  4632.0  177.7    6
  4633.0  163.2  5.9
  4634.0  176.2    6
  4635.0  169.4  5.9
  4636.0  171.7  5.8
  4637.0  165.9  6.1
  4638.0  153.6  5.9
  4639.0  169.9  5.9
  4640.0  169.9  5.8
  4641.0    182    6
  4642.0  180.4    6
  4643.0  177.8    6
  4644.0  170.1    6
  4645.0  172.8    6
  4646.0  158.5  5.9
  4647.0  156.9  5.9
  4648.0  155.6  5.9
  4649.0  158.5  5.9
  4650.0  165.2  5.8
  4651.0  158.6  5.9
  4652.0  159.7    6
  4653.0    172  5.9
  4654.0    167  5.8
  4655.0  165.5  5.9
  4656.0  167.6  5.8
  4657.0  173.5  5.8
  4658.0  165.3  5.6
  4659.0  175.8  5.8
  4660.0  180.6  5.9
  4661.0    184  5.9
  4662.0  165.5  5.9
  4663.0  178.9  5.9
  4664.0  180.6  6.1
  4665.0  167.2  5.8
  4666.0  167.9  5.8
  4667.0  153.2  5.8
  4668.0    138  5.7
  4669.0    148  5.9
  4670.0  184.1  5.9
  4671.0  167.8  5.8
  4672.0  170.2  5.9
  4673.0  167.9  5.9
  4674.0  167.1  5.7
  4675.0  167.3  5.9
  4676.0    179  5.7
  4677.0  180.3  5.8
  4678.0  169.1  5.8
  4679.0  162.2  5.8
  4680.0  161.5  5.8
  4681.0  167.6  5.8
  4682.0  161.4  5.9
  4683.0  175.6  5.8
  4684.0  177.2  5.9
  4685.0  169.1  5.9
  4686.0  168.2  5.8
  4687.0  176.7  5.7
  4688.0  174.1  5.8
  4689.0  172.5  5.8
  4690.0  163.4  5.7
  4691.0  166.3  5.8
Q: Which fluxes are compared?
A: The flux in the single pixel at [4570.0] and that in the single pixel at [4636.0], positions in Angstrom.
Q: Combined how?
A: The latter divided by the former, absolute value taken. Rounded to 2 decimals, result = 1.01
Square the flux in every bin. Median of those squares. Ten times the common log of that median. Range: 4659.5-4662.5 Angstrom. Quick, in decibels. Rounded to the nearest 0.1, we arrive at 45.1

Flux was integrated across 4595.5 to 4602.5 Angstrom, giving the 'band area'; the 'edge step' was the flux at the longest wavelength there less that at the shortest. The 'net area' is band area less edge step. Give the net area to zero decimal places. 1182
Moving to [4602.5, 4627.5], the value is 4333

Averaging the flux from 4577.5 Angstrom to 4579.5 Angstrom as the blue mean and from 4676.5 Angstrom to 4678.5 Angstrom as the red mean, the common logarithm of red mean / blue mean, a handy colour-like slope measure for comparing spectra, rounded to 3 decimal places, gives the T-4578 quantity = 0.021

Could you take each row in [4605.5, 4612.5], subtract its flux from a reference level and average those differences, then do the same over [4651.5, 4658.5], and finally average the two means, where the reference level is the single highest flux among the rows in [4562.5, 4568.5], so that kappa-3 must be 16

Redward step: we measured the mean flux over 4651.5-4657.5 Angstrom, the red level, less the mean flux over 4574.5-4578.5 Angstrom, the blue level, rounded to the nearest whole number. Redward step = -11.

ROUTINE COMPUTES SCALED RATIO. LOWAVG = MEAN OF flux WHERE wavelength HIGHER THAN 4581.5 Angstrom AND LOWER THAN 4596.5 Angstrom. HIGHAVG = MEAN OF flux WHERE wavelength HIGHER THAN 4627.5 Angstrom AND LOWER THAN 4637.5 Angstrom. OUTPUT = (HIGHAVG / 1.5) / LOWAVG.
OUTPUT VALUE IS 0.684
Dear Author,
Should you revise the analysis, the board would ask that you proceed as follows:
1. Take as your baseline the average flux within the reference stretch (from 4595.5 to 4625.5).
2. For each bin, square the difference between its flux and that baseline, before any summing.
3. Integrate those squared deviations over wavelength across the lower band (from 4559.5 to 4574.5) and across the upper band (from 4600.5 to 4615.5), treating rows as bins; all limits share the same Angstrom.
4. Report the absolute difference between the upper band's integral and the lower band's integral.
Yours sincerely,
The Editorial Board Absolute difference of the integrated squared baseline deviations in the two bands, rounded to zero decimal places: 166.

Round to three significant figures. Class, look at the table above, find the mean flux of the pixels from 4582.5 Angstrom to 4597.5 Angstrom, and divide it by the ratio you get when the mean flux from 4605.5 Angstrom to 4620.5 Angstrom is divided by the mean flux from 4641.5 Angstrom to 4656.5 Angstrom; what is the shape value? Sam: 160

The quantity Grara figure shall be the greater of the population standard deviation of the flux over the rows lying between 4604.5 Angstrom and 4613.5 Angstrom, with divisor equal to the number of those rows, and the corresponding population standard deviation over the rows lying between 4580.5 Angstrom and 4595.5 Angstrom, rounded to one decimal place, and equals 9.0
